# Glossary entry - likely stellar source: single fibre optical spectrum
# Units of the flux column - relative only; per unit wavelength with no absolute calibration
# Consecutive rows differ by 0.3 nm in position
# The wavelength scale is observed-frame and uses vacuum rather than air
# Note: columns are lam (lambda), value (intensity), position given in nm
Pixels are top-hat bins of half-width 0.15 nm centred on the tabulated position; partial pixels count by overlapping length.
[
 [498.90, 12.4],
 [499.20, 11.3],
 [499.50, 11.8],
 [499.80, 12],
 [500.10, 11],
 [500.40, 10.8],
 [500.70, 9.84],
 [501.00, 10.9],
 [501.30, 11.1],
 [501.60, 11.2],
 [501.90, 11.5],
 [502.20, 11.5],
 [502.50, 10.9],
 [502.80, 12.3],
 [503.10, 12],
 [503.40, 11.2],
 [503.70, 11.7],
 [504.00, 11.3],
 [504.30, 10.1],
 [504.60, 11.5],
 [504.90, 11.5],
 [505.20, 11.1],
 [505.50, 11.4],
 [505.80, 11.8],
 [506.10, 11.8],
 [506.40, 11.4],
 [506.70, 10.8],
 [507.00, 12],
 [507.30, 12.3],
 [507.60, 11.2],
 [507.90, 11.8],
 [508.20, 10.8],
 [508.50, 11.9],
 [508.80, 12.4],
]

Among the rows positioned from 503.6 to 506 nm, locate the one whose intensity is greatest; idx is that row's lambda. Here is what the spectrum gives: 505.80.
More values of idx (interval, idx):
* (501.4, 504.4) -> 502.80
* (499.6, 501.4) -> 499.80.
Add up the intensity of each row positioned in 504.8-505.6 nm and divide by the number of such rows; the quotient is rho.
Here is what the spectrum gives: 11.3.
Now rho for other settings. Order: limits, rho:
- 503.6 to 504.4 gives 11.0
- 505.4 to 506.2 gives 11.7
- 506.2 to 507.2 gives 11.4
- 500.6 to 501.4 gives 10.6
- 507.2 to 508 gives 11.8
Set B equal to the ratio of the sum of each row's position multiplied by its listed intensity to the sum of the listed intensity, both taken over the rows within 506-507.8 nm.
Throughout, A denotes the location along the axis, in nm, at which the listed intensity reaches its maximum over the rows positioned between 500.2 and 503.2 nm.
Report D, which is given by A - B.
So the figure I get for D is -4.05 nm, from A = 502.80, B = 506.85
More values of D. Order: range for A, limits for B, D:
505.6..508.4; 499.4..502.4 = 6.45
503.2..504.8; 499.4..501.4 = 3.32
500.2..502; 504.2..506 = -3.17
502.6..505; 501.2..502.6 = 0.90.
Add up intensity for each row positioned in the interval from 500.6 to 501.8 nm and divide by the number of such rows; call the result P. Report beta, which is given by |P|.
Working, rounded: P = 10.8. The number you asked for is 10.8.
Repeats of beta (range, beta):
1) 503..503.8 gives 11.6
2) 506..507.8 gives 11.6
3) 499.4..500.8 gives 11.1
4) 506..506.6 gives 11.6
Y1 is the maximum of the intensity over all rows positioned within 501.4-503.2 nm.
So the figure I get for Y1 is 12.3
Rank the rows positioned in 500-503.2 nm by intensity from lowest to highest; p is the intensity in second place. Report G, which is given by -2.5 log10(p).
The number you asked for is -2.58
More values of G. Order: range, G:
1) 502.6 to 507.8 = -2.58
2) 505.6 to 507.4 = -2.64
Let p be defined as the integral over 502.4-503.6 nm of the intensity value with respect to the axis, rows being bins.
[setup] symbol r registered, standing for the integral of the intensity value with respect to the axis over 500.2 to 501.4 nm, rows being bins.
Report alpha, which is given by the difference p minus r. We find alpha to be 1.2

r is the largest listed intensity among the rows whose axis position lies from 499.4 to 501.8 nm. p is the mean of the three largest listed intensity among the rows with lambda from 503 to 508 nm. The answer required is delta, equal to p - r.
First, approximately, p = 12.1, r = 12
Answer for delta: 0.1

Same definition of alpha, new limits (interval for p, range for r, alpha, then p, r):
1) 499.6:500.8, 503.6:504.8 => -0.2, 13.2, 13.4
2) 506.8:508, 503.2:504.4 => 0.8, 14.1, 13.4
